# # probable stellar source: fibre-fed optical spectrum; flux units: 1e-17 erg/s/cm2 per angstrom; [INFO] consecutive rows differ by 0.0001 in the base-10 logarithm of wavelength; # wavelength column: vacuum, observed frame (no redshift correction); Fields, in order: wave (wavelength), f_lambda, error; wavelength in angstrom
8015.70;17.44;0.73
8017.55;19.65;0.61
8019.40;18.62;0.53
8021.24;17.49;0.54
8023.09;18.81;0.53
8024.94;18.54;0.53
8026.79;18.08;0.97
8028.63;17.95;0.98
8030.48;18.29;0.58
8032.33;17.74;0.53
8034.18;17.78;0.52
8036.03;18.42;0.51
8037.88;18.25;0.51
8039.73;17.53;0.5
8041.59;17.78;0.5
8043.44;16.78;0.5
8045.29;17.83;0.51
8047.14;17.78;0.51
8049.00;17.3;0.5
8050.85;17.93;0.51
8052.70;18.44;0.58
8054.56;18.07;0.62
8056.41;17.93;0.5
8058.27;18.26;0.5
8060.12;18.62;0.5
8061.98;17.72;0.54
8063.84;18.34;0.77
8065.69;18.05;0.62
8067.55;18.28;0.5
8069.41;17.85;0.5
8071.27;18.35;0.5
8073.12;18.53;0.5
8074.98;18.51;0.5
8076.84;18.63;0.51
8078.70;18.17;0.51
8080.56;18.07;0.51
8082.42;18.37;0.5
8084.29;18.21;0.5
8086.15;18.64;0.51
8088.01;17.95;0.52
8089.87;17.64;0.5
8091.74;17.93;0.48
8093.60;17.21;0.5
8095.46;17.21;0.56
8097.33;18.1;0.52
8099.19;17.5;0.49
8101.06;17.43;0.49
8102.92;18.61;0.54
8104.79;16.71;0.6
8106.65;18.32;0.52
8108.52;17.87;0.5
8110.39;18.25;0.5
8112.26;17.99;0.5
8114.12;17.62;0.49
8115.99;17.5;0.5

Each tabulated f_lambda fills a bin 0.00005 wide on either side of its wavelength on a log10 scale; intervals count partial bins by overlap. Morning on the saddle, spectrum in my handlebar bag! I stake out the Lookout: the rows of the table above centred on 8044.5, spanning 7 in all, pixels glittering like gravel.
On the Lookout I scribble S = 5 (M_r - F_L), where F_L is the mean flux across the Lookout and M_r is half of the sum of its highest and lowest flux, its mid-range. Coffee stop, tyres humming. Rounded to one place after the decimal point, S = -1.2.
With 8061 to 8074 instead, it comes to -0.2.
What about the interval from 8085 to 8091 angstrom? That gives 0.3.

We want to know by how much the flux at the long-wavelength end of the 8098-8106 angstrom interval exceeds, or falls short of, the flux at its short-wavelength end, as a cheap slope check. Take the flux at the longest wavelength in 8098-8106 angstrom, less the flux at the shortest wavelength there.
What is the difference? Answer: -0.8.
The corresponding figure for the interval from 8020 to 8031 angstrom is 0.8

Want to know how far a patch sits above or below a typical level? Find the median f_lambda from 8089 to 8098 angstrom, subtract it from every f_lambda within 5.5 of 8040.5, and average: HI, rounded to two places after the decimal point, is 0.12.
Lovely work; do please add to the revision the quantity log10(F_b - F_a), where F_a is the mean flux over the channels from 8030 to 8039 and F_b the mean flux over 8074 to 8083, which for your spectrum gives -0.6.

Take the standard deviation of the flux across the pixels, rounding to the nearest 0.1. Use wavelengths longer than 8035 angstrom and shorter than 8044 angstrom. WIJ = 0.6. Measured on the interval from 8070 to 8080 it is 0.2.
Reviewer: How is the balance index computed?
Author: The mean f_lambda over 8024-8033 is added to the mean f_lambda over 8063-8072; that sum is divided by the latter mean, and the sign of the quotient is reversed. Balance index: -2.00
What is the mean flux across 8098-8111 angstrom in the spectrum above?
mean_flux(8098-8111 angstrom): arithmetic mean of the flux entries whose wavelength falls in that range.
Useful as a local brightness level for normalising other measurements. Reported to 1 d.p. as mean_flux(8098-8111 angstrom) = 17.8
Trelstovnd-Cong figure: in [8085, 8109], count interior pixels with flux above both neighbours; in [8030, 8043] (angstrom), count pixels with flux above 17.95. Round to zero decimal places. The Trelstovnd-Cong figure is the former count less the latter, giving 1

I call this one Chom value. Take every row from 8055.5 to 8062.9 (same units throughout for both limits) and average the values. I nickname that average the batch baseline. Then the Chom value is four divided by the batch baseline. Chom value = 0.221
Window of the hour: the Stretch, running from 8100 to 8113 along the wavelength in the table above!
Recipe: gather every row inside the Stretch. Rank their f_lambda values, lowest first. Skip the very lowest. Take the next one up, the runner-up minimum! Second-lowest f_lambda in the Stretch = 17.43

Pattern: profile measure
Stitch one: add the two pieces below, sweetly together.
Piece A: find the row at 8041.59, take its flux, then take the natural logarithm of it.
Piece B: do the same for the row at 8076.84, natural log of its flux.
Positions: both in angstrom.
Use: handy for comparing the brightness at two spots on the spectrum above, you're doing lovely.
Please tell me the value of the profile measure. 5.80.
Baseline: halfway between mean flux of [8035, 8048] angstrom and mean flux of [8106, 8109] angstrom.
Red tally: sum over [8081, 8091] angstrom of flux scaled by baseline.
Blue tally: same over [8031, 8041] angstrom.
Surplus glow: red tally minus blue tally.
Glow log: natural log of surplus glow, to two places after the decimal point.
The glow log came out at -2.80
